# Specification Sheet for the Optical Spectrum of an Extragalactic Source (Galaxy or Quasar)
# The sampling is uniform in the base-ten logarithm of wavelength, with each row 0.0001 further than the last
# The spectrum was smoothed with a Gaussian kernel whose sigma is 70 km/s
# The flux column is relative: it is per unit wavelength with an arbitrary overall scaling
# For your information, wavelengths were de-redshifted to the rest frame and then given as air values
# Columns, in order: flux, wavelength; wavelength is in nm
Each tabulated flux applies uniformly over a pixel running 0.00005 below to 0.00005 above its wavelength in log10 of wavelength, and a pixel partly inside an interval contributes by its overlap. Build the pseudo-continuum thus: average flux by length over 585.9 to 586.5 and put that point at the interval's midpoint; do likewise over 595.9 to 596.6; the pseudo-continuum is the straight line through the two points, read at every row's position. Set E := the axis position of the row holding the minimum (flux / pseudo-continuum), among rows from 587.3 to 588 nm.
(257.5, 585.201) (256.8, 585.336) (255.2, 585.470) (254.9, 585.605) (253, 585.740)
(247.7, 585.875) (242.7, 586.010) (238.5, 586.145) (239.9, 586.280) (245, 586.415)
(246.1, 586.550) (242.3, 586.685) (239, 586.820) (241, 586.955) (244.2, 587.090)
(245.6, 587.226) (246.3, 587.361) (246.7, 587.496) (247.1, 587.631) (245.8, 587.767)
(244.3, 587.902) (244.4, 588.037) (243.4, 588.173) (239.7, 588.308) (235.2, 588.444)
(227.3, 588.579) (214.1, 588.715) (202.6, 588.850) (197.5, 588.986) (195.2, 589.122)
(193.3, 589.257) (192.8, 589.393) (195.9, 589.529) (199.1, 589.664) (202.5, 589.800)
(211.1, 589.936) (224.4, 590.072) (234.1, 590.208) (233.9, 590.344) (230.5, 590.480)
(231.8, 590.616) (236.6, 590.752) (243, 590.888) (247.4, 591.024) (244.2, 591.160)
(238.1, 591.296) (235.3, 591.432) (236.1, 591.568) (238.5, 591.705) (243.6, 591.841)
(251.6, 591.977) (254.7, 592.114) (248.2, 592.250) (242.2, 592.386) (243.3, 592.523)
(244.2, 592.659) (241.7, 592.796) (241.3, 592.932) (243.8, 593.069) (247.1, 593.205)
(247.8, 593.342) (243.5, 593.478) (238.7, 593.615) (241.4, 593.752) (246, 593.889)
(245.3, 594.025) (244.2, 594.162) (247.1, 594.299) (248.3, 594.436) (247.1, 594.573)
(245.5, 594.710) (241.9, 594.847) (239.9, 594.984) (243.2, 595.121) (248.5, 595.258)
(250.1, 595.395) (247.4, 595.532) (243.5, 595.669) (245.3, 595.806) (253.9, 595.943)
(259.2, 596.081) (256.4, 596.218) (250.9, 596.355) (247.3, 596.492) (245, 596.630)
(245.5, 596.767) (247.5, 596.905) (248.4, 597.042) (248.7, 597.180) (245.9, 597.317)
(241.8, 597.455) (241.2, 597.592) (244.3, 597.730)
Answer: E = 587.902 nm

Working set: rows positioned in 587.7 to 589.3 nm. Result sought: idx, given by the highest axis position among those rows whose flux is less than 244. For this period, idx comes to 589.257 nm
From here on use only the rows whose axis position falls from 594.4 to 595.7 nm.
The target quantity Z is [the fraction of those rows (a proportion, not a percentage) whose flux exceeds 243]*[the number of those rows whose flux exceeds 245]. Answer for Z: 4.8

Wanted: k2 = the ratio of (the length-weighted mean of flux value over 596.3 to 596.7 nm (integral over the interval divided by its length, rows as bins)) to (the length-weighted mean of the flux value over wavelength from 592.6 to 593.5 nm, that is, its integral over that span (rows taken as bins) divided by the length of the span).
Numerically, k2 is 1.01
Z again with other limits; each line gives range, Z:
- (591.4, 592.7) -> 1.8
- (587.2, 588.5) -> 4.0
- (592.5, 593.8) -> 1.2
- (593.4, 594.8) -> 4.8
